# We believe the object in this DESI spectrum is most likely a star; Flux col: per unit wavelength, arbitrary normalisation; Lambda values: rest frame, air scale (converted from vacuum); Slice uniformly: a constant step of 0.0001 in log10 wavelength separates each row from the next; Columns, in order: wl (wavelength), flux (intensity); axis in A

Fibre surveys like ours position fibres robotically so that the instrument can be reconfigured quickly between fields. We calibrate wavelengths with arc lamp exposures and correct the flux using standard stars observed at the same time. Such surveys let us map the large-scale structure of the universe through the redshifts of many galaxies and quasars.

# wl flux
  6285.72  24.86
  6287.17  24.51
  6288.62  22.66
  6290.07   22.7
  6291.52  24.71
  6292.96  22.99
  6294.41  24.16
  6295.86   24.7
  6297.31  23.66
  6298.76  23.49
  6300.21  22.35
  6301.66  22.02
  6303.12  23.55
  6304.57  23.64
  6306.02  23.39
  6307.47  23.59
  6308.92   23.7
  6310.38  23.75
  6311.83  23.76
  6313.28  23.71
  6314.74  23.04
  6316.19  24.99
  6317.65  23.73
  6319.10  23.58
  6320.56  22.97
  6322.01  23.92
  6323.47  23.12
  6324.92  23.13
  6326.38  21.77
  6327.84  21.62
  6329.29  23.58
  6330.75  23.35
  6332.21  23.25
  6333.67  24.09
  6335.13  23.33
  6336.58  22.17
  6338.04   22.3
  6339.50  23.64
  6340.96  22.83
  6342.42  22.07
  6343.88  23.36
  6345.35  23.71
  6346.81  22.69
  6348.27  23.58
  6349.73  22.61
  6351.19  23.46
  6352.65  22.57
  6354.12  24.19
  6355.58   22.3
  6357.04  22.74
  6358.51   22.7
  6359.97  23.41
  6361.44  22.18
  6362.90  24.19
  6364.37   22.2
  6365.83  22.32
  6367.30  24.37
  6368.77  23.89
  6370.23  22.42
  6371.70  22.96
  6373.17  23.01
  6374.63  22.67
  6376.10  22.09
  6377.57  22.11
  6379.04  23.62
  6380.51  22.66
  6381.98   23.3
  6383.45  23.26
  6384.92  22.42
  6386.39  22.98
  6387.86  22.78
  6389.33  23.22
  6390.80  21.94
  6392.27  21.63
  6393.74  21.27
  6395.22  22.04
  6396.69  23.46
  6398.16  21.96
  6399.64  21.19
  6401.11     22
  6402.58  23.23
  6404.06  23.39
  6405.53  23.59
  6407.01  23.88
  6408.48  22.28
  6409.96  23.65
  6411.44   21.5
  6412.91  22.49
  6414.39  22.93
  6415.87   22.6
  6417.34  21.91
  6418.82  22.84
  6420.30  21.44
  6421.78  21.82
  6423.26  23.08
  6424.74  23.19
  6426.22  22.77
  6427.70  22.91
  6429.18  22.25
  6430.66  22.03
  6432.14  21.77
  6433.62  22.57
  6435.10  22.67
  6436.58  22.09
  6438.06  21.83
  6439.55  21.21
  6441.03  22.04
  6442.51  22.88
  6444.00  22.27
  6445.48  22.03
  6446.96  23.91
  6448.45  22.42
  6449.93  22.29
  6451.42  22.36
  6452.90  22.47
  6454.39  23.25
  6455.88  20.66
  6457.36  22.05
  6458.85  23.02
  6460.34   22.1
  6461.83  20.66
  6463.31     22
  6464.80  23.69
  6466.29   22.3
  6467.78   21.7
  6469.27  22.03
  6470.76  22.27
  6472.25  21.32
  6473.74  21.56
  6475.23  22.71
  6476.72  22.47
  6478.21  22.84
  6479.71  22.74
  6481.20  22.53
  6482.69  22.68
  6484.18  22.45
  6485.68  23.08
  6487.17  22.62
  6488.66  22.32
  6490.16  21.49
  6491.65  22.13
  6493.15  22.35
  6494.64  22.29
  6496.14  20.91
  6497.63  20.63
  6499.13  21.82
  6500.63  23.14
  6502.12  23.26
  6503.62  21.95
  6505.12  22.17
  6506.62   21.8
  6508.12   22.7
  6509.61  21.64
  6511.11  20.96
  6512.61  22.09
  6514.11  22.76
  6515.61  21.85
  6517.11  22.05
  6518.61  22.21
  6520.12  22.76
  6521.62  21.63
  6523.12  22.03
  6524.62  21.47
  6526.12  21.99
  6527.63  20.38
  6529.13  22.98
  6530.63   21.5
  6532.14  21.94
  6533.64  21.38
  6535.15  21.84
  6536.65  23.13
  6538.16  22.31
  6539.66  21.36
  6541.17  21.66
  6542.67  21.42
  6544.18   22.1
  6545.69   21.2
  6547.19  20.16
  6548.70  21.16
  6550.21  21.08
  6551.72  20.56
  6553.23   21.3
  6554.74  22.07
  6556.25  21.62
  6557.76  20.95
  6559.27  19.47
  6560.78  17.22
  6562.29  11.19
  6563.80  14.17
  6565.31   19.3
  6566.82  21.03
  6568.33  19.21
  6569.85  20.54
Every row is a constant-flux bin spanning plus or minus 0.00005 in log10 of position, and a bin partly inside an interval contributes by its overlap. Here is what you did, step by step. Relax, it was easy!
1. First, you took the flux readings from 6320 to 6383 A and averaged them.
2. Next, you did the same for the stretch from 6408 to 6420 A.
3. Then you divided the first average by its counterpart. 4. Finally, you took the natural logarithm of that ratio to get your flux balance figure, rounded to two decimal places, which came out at 0.02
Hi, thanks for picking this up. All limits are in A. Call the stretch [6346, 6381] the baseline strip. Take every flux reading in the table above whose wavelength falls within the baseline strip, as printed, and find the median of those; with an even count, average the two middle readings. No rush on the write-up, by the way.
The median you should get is 22.7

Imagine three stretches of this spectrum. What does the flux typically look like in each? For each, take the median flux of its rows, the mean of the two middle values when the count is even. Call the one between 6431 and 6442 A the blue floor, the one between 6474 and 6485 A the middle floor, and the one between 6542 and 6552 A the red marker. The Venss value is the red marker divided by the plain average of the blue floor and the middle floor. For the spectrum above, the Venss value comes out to 0.946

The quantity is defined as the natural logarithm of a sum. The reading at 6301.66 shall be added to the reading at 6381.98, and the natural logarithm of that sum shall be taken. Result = 3.81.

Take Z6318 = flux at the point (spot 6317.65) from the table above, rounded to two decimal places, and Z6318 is 23.73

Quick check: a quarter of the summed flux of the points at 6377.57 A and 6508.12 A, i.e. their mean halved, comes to 11.2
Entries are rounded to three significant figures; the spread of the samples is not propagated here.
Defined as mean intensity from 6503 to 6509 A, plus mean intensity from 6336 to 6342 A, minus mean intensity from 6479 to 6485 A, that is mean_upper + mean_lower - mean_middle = 22.3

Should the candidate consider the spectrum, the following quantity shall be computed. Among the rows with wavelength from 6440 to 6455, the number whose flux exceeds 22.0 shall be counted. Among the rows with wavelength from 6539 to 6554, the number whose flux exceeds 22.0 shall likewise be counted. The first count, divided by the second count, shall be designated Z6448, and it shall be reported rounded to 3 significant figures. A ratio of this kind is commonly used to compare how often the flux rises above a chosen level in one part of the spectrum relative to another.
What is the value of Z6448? 10.0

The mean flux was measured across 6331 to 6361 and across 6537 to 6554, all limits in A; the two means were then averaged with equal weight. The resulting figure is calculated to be 22.2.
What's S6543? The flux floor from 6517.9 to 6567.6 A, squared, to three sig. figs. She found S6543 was 125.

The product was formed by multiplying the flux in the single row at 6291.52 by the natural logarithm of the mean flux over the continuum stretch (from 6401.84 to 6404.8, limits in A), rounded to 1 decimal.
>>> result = 77.8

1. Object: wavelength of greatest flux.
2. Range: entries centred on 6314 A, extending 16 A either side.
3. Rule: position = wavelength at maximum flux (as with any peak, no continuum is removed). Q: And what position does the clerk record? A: 6316.19 A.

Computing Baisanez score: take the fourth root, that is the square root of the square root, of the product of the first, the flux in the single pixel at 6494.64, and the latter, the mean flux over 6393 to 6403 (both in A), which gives 4.71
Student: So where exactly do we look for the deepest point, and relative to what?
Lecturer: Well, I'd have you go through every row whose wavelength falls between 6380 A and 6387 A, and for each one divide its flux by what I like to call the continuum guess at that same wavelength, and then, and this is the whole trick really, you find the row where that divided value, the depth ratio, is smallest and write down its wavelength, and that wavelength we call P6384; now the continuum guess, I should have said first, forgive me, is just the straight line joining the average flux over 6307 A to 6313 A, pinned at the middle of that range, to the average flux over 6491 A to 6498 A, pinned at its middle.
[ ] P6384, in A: 6384.92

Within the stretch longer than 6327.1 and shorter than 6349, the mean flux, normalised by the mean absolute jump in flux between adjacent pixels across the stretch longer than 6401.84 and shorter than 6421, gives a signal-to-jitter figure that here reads 26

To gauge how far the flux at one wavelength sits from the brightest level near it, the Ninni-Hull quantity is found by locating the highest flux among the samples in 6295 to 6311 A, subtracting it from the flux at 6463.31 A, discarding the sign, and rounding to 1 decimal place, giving 2.7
